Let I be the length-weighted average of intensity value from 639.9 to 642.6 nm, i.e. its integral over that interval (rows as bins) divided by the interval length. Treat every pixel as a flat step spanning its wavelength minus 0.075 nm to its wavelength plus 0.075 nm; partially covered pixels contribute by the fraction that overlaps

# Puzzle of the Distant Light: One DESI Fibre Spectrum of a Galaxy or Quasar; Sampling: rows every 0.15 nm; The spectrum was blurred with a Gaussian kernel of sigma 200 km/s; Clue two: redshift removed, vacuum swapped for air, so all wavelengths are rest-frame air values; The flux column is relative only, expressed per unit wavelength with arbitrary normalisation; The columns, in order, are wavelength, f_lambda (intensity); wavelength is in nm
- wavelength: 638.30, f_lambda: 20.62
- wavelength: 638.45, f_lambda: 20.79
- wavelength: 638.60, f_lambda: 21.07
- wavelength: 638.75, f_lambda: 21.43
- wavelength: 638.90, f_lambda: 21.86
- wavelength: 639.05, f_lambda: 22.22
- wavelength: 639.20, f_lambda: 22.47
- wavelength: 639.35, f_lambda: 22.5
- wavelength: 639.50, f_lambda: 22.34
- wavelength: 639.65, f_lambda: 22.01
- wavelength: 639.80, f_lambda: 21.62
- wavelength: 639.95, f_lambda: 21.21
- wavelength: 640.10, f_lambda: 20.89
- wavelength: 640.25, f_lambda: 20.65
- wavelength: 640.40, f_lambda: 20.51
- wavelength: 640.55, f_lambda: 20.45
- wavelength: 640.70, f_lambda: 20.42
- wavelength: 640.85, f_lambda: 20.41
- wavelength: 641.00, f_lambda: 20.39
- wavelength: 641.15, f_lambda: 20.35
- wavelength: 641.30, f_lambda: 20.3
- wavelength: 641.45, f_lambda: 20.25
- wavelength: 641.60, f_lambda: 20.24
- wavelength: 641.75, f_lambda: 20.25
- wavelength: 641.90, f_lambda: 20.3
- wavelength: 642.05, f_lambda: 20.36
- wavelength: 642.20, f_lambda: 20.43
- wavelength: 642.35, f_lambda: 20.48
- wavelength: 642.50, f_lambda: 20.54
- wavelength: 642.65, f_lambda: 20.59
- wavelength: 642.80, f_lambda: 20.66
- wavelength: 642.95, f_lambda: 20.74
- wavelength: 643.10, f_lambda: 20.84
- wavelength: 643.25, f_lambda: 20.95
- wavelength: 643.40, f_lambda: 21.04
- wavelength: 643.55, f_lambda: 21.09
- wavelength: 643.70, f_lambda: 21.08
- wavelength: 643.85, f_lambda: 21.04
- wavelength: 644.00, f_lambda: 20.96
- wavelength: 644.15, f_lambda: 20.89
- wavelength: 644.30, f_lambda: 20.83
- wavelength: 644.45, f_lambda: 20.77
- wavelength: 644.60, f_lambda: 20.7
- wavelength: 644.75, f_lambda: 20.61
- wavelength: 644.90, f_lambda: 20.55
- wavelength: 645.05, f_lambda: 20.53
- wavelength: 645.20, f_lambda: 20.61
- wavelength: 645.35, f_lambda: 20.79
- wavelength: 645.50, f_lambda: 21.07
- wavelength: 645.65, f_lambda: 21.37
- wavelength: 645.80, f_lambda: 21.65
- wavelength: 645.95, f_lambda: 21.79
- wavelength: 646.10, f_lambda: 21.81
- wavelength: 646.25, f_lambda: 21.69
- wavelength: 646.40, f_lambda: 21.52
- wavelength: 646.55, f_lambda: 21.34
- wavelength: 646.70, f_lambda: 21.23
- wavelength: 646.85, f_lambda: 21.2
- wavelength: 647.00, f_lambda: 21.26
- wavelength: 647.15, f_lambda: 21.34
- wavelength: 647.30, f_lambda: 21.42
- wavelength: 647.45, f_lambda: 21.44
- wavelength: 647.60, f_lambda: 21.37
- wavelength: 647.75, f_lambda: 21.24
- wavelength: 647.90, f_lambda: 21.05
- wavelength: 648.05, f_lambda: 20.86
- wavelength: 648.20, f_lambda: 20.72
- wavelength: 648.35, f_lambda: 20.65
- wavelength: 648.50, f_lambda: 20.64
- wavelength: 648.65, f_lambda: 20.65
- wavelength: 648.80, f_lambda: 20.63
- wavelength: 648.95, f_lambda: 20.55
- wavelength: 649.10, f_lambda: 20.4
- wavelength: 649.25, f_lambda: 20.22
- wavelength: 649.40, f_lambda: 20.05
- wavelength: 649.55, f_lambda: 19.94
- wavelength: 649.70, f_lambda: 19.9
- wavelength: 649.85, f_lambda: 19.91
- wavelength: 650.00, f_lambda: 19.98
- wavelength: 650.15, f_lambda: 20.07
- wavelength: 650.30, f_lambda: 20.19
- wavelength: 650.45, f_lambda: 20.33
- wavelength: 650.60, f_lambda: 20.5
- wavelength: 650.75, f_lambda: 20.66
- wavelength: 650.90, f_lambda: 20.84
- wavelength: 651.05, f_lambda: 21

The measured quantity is 20.5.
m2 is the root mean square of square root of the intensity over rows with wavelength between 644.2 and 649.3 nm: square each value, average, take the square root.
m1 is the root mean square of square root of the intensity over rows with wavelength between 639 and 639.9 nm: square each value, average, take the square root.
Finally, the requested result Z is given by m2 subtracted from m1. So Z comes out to 0.13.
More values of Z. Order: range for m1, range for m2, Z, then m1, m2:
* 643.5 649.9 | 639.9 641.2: 0.04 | 4.57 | 4.54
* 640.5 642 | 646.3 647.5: -0.11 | 4.51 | 4.62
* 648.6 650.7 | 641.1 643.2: -0.02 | 4.50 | 4.52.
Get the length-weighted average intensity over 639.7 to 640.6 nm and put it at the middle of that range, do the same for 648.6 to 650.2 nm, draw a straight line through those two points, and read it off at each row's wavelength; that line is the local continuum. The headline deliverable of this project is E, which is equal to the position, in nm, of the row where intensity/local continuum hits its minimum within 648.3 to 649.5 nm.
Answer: 649.40 nm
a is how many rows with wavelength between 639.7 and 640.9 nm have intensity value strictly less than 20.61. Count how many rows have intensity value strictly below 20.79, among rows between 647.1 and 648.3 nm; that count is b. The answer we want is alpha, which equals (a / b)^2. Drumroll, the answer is 16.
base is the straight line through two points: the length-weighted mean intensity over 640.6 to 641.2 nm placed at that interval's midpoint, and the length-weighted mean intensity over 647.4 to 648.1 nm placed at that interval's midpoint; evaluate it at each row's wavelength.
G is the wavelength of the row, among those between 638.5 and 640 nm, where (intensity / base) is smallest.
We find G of 639.95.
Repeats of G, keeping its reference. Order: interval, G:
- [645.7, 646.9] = 646.85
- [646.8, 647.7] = 646.85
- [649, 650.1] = 649.85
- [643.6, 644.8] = 644.75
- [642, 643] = 642.05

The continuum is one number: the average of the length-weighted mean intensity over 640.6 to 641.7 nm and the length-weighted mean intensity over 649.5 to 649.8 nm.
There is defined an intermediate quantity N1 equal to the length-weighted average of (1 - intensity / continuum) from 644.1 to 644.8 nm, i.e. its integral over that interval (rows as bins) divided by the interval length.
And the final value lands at -0.031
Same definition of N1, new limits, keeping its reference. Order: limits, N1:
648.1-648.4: -0.029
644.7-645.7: -0.032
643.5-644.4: -0.042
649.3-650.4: 0.005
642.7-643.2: -0.031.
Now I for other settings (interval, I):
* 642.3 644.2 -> 20.8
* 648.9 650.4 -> 20.1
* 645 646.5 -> 21.3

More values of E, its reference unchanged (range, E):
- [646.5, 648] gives 647.90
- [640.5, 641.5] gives 641.45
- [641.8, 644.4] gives 641.90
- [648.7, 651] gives 649.70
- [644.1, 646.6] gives 645.05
